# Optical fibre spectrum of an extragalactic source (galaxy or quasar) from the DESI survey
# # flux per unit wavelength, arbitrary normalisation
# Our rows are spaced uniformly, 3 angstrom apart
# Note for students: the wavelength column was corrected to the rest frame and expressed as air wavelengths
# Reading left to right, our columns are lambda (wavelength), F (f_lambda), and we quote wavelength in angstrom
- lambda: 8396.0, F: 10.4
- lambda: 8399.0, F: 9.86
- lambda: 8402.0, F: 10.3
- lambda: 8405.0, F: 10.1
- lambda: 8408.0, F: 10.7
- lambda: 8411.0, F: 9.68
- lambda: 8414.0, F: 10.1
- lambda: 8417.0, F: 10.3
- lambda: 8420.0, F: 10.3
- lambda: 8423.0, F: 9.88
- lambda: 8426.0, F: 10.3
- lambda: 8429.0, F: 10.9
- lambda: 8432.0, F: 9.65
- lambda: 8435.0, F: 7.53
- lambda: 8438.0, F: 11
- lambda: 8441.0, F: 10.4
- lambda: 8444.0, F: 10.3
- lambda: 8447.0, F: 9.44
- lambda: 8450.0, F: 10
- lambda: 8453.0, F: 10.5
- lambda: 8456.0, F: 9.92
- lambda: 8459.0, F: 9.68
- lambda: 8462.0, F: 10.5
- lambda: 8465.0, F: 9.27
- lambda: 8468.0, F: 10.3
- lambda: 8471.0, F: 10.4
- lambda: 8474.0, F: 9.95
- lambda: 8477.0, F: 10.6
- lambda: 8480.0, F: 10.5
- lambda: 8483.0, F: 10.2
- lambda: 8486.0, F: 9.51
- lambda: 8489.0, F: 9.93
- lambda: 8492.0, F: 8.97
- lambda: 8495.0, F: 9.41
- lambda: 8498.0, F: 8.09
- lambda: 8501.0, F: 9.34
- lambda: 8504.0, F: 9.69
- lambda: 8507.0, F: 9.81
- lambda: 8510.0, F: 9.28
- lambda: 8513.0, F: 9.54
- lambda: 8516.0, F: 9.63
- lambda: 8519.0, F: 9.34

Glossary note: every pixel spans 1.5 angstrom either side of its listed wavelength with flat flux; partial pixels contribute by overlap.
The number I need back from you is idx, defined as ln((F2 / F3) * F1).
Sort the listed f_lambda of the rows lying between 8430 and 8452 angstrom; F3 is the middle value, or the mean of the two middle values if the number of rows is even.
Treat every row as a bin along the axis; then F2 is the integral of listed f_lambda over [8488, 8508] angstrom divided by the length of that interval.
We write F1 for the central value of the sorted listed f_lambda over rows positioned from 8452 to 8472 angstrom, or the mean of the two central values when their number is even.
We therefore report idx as 2.26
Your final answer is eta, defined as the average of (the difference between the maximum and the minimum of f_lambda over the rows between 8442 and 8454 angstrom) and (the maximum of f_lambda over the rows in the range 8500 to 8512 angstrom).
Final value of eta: 5.4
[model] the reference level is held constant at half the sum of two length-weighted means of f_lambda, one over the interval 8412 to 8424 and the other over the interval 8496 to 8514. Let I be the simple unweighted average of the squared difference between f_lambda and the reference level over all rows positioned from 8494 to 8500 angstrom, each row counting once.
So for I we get 1.4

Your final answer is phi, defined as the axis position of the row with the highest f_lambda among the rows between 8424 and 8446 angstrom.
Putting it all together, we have 8438.0 angstrom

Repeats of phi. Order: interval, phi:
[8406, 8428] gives 8408.0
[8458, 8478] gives 8477.0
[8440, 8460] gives 8453.0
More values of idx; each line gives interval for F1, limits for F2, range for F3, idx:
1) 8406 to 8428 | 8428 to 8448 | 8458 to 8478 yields 2.29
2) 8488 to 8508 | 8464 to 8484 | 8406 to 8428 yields 2.23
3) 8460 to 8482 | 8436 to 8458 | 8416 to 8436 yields 2.33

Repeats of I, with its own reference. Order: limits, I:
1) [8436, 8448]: 0.6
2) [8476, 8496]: 0.3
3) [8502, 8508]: 0.0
